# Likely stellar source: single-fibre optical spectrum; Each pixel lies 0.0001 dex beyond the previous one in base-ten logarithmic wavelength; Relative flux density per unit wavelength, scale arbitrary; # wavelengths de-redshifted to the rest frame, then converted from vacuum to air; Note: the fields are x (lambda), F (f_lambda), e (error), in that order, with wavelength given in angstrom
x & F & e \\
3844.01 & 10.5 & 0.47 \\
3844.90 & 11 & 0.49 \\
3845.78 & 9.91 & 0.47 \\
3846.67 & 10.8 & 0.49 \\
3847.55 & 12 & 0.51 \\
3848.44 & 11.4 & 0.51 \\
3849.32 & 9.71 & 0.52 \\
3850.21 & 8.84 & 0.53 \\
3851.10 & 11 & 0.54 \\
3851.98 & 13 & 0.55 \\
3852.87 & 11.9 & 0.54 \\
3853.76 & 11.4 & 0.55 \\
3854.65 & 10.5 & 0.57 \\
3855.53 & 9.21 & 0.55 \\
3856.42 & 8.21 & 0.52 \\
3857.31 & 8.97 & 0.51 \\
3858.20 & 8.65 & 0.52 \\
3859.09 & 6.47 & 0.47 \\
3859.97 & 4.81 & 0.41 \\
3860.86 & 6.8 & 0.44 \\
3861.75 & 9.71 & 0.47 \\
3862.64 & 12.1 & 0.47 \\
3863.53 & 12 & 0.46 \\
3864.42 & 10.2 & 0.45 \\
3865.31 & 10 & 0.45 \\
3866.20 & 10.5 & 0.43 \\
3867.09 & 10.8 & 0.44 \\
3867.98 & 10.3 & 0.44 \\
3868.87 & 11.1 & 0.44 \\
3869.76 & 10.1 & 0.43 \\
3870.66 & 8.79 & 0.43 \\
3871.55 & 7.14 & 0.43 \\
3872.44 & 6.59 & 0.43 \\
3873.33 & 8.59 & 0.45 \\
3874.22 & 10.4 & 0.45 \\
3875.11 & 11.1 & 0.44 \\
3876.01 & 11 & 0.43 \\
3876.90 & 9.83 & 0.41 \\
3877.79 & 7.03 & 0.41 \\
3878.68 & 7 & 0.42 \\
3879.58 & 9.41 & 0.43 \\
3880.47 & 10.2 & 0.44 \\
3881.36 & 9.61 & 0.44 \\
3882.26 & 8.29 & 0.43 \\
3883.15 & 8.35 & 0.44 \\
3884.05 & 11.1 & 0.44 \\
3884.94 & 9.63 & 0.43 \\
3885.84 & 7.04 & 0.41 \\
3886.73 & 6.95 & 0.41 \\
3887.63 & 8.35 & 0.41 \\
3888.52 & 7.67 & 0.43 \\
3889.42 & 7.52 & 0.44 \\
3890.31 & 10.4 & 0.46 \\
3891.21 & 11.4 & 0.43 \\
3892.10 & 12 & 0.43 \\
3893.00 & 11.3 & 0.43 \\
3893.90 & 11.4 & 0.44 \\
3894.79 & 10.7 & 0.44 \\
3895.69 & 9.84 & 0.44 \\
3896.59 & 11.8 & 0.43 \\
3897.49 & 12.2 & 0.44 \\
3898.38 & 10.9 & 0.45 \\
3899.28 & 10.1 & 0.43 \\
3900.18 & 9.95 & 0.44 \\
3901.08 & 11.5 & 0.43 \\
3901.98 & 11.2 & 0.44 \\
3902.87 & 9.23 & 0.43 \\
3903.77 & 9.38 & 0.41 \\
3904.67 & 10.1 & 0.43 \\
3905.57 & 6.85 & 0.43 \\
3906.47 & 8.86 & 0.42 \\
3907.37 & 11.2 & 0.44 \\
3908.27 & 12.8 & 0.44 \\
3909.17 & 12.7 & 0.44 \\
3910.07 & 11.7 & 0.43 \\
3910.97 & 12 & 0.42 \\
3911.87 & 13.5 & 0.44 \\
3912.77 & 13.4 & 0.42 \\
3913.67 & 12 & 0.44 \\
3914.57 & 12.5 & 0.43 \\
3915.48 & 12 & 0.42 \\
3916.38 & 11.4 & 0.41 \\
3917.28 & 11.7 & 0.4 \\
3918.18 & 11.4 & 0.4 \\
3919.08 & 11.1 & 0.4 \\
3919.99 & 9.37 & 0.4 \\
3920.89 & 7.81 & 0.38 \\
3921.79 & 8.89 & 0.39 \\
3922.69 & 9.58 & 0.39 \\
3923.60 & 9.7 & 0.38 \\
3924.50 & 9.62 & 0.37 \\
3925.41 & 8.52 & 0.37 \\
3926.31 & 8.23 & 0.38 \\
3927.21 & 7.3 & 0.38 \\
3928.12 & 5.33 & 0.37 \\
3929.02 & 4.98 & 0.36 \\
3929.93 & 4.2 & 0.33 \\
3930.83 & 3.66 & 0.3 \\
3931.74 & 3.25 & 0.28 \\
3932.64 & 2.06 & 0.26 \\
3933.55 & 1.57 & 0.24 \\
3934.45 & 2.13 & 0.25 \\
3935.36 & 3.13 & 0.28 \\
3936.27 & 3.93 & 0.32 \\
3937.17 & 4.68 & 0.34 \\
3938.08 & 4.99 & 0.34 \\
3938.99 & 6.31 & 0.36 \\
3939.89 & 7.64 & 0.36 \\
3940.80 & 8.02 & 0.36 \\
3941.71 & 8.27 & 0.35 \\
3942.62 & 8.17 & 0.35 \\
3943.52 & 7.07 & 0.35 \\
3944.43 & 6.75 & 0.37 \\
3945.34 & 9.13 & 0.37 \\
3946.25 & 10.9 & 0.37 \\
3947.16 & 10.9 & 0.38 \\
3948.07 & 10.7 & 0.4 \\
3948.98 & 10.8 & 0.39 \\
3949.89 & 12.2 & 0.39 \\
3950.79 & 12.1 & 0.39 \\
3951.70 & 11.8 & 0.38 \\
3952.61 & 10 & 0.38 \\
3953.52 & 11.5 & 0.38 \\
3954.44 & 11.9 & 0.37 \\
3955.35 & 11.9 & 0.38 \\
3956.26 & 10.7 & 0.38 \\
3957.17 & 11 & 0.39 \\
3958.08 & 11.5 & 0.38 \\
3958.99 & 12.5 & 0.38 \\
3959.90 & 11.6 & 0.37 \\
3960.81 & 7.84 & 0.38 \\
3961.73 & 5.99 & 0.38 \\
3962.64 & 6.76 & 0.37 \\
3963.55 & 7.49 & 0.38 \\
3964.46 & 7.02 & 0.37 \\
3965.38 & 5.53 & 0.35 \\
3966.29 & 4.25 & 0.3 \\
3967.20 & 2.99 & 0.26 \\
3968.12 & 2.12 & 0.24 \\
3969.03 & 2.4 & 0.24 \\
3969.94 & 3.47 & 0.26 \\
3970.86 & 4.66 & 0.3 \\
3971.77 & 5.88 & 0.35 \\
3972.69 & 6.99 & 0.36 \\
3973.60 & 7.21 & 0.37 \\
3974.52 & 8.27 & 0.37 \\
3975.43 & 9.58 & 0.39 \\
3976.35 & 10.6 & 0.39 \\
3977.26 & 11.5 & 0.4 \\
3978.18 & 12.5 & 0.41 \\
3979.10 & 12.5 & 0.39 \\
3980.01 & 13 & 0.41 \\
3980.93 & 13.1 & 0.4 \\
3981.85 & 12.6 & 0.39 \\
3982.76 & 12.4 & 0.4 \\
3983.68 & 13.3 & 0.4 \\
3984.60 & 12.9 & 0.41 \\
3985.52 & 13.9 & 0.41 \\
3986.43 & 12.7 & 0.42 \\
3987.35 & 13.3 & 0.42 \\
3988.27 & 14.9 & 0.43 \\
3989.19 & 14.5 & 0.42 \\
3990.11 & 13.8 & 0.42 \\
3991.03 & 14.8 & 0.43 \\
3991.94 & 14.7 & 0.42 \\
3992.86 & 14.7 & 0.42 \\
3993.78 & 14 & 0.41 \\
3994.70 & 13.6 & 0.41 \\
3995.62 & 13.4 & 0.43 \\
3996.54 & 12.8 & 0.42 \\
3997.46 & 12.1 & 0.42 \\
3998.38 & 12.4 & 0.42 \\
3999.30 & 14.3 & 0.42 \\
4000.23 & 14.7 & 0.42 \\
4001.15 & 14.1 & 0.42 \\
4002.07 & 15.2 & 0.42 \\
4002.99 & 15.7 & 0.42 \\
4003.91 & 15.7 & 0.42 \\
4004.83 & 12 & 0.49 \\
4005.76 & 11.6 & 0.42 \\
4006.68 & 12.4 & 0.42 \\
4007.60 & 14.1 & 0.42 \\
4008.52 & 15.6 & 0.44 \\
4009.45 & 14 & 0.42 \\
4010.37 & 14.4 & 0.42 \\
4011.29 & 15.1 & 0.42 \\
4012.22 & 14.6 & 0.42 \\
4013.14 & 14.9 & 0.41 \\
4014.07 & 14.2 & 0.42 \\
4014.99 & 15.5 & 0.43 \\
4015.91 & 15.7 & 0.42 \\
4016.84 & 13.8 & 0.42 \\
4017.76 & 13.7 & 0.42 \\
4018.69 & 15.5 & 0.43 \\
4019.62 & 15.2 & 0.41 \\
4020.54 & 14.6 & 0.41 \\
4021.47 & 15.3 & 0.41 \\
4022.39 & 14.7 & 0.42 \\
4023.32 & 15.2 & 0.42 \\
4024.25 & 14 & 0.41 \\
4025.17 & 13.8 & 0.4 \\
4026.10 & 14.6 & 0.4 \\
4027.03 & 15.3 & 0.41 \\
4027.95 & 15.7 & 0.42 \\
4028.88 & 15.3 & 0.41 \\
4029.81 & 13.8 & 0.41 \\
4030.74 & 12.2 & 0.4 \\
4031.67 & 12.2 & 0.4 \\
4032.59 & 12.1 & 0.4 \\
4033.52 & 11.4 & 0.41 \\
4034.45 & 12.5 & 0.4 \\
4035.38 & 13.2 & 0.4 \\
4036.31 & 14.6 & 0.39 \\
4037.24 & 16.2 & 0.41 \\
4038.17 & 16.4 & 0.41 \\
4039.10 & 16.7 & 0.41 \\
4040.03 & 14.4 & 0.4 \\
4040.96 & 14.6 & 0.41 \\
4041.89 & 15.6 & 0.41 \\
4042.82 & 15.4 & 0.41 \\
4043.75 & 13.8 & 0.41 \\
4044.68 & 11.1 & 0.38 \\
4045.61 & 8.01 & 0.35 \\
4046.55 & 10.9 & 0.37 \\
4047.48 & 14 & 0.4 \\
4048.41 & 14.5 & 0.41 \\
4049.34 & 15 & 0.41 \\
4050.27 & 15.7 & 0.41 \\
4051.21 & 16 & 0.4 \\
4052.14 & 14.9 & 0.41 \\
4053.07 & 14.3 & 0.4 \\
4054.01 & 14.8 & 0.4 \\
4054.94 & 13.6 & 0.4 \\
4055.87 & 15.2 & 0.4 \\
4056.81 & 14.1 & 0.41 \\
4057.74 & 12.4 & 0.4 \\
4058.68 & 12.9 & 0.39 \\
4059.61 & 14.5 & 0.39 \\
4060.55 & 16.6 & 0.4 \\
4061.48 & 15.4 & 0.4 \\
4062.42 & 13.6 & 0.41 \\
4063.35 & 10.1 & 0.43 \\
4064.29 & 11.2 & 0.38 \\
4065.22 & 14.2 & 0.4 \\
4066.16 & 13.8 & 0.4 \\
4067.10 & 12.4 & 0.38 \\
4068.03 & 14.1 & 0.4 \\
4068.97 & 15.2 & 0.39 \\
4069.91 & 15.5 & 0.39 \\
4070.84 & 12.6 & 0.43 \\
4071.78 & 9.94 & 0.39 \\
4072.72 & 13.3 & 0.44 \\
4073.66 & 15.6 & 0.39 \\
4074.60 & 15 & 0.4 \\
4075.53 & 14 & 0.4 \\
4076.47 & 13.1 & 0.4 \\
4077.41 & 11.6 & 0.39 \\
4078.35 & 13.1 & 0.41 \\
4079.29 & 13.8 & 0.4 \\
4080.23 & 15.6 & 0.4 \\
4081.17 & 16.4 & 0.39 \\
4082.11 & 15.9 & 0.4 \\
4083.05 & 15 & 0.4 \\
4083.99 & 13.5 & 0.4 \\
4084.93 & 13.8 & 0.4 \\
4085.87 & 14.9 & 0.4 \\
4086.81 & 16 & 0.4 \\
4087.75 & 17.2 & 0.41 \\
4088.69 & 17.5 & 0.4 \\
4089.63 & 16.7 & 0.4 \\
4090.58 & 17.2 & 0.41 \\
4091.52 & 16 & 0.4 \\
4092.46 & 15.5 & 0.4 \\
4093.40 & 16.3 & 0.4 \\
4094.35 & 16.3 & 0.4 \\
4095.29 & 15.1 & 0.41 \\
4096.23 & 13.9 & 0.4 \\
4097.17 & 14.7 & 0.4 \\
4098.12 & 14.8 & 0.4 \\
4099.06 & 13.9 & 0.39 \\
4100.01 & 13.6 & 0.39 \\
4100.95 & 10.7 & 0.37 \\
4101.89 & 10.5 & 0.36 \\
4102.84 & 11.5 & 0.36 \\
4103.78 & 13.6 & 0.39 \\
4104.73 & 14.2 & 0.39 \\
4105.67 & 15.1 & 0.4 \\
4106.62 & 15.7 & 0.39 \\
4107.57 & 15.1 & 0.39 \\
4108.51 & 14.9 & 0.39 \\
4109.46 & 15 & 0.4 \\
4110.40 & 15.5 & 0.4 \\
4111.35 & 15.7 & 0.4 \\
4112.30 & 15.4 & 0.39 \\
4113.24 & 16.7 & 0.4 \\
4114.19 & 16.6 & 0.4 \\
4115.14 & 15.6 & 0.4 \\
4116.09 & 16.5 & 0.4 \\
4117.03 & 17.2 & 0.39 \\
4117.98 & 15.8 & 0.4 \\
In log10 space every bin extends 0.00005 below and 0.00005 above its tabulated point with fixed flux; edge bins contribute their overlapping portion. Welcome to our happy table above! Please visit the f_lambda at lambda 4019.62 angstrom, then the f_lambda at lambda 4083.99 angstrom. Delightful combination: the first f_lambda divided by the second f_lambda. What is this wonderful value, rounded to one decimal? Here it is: 1.1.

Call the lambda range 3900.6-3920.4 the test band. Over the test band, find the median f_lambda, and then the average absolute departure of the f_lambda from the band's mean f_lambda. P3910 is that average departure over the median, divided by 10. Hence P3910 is 0.011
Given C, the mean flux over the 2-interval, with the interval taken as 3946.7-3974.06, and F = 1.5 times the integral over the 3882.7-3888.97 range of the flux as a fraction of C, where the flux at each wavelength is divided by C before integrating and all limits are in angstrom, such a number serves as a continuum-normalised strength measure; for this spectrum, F 9.5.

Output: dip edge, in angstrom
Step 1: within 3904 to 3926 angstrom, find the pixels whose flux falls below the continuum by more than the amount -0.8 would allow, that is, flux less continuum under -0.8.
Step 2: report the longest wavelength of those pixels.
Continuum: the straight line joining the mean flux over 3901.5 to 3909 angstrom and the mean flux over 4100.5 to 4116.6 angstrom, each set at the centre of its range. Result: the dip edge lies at 3925.41 angstrom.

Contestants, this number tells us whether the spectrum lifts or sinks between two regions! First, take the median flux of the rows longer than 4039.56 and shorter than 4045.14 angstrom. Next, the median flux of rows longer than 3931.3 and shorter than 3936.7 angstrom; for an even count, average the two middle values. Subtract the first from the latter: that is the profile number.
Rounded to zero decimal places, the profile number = -12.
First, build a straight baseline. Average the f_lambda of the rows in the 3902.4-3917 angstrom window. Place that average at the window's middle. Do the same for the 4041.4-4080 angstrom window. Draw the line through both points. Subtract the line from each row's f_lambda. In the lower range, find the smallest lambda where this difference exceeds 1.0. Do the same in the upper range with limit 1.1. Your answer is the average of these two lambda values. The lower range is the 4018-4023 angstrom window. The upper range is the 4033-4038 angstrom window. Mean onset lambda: 4027.5 angstrom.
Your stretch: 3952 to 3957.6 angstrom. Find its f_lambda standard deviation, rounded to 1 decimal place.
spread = 0.7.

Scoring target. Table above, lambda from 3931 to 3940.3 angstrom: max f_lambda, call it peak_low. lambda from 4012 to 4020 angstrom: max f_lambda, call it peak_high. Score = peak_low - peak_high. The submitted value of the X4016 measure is -8.1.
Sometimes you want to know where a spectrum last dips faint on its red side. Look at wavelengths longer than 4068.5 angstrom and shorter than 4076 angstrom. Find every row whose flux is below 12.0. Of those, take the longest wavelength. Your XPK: 4071.78 angstrom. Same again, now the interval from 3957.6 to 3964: 3963.55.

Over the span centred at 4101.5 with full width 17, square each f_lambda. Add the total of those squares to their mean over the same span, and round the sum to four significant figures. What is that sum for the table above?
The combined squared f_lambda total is 3862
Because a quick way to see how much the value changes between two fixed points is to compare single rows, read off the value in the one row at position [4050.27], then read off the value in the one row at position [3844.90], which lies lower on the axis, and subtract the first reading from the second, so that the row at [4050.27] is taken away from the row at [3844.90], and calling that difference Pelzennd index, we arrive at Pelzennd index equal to -5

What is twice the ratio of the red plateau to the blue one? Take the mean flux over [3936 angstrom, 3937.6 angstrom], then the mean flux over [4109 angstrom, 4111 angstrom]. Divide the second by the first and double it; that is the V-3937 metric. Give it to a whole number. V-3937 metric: 7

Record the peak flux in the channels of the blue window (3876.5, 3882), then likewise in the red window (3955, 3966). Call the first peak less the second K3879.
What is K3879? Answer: -2.3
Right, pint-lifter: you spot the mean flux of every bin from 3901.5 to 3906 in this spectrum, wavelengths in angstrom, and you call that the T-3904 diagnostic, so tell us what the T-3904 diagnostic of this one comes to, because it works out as 9.4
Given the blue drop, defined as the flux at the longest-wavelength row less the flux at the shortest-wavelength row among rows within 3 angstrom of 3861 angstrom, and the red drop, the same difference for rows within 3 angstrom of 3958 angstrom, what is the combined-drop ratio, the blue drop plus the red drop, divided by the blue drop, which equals 0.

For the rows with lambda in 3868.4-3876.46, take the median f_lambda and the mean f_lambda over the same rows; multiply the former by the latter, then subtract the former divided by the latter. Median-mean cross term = 94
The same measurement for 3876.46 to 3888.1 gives 71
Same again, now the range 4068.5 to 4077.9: 184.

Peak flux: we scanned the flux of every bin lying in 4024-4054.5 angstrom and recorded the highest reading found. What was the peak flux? 16.7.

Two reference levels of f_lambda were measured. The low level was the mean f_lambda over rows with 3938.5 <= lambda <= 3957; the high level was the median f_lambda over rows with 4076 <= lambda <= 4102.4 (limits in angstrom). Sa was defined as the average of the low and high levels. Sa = 12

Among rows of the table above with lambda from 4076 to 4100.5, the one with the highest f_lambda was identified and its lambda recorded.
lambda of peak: 4088.69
